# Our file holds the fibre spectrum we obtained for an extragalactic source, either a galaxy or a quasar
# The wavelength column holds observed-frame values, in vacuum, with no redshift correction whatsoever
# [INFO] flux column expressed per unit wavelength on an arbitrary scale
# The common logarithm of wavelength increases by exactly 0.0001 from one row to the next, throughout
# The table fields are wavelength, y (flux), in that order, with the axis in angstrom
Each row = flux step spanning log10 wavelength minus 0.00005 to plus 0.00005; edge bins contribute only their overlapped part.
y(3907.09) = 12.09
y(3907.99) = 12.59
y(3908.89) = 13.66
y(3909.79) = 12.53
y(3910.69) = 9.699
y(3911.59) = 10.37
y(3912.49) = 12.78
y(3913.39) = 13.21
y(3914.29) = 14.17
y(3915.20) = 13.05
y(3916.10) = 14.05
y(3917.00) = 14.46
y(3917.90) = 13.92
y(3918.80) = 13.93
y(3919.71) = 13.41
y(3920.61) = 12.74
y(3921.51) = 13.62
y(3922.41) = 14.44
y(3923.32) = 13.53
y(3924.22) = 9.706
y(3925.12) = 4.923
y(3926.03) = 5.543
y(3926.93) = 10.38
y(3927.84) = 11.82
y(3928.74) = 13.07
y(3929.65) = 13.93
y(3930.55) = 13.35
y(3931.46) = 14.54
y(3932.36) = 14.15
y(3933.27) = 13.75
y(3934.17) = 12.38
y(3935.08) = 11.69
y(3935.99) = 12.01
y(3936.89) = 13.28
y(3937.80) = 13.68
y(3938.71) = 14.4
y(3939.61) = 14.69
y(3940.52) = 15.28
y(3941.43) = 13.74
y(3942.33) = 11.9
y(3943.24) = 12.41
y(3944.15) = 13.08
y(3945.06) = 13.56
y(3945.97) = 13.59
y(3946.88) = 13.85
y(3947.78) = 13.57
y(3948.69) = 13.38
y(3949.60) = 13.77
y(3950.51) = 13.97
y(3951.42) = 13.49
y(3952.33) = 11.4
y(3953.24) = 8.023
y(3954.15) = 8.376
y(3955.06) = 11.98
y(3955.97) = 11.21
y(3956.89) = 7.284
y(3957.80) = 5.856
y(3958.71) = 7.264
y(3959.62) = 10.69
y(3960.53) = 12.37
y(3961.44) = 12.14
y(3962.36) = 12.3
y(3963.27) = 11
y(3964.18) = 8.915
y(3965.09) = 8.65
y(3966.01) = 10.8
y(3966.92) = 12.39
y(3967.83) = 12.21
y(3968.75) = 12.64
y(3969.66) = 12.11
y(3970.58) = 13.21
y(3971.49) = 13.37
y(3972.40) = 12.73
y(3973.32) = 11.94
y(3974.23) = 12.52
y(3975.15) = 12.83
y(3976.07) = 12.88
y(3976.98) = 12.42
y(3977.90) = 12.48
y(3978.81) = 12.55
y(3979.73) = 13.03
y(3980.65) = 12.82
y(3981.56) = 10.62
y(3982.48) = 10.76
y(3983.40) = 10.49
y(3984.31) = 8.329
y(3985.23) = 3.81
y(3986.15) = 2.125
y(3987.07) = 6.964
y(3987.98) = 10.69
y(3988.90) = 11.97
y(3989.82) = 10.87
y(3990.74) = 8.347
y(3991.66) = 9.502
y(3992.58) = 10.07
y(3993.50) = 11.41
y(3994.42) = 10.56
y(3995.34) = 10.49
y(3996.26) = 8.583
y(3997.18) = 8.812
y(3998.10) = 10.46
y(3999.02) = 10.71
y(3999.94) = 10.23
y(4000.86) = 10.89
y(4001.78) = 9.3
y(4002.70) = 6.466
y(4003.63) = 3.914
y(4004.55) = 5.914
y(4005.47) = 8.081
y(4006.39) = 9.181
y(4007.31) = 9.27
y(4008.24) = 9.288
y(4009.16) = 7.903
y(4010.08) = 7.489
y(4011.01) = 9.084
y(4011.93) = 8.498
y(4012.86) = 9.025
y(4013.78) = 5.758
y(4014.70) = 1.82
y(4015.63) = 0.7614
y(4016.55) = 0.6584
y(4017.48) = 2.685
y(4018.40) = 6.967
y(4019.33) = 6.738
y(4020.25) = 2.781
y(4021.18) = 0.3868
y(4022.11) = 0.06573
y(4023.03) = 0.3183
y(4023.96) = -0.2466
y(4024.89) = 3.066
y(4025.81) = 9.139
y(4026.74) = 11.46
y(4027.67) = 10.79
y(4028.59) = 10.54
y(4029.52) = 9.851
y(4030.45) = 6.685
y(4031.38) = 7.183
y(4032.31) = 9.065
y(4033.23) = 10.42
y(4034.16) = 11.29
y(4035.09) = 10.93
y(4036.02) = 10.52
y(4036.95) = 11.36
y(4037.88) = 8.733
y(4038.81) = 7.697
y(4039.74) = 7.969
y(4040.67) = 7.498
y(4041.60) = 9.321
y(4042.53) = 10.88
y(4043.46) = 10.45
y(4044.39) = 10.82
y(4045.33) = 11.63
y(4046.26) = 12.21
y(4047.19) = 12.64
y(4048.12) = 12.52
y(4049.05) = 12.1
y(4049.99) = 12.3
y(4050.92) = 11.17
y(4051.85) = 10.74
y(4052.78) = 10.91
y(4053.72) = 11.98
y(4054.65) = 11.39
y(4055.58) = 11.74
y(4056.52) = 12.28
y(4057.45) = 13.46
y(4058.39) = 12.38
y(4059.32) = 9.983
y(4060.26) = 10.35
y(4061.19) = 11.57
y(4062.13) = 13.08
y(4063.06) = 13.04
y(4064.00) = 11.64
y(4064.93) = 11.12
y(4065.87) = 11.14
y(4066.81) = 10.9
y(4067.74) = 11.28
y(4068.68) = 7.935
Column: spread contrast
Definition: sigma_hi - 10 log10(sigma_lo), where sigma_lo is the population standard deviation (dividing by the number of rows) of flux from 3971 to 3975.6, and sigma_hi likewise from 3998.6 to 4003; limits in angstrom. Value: 5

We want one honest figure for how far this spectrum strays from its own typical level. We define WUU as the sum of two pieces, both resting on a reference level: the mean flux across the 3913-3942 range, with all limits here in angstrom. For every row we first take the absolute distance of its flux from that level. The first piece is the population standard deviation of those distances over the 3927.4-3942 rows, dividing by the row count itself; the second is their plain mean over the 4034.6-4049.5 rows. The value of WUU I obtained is 3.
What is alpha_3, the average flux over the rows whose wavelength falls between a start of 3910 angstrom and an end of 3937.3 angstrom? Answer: 12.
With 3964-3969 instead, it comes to 11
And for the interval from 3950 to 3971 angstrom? 11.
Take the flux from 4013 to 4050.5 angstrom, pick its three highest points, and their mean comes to 12.5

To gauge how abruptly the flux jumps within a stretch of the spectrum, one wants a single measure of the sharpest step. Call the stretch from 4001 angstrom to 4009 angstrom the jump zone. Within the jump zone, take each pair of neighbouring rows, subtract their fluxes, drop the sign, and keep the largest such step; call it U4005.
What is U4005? 2.8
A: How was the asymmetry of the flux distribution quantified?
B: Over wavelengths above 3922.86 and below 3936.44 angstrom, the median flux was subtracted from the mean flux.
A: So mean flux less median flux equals -0.7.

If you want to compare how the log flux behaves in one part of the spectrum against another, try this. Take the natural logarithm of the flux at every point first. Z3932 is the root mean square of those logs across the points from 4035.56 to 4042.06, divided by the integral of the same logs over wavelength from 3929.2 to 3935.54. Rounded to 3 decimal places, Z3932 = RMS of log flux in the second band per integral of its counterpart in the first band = 0.133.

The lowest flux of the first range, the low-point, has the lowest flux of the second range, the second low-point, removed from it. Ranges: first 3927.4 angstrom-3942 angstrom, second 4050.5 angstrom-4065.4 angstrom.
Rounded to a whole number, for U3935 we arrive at 2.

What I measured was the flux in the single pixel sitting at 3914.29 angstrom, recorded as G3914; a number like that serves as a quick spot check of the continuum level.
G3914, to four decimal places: 14.1700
